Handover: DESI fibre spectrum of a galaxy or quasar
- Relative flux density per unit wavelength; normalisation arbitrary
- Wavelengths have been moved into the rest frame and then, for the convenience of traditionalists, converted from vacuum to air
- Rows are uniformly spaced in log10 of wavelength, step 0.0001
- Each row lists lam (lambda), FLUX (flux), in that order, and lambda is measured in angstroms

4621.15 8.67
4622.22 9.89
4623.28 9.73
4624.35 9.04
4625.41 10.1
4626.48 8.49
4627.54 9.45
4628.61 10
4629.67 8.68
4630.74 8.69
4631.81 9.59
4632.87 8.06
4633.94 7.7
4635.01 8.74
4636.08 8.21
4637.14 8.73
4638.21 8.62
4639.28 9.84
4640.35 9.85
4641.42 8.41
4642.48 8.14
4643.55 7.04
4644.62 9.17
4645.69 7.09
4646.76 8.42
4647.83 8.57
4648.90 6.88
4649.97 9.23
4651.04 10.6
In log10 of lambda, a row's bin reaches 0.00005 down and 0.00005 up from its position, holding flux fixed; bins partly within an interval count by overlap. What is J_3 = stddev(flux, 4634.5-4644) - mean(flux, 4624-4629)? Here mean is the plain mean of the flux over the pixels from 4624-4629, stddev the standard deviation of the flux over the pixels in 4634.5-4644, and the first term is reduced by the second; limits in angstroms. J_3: -8.6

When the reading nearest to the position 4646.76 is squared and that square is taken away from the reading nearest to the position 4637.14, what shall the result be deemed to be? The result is -62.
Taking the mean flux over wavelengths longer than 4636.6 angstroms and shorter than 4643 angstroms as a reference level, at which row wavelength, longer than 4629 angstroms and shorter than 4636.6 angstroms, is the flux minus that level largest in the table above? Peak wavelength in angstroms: 4631.81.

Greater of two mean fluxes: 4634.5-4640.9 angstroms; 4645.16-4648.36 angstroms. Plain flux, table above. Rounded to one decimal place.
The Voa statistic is 9.0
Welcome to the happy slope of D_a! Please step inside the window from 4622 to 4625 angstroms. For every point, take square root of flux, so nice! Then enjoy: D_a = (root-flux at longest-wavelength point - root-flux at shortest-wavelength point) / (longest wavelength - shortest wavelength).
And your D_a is -0.06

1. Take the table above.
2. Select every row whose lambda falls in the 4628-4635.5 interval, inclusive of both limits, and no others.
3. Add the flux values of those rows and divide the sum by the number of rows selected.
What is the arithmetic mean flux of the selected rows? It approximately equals 8.78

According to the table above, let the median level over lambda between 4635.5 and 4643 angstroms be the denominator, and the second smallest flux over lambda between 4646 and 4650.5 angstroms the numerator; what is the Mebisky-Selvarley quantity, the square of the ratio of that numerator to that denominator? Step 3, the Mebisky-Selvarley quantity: 1.0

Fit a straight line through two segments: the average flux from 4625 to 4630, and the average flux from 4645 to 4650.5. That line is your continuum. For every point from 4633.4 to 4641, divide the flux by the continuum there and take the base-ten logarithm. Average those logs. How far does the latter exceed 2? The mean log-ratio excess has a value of -2.00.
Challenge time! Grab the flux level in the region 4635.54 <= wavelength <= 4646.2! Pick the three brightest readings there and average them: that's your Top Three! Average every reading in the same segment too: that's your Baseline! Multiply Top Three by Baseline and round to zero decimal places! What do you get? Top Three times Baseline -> 82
